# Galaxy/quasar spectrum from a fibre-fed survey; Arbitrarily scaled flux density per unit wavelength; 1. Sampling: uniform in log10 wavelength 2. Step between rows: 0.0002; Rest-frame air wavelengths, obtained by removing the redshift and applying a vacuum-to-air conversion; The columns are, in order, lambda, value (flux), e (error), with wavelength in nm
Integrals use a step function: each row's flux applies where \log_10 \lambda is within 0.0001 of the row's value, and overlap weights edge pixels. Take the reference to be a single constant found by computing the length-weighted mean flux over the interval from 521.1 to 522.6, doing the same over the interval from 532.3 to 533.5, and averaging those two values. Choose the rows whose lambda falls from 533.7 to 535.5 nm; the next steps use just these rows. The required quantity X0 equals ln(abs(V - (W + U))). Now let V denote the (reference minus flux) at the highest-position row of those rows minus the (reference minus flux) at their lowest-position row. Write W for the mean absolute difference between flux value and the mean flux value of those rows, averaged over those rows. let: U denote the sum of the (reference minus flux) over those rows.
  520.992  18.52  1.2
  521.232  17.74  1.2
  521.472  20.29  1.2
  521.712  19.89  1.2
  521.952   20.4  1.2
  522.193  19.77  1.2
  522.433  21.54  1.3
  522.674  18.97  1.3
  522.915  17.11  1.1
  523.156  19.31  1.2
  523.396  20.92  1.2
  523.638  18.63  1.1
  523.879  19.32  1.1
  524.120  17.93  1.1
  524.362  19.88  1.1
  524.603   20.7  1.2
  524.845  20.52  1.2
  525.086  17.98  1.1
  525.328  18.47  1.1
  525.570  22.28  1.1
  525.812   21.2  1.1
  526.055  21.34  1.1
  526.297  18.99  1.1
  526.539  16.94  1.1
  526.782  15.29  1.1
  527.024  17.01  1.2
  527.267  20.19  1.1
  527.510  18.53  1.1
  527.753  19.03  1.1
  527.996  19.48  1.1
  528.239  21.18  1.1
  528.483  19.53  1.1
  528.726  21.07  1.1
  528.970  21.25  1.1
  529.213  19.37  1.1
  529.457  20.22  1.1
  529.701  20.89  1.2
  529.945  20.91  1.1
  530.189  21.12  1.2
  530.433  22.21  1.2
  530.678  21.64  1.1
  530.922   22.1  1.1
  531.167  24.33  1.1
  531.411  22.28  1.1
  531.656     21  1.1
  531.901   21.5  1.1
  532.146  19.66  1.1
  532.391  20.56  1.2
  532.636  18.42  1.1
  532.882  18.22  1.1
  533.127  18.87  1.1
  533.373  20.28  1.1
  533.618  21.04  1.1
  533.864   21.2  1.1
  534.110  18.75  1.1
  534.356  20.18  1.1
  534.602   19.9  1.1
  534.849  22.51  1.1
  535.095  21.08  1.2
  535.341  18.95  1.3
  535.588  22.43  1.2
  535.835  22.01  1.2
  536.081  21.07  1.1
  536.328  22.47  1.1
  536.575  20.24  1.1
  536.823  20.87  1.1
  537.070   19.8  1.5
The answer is 1.9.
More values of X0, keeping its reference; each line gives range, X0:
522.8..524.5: 2.0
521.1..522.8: -0.7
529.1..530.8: 1.9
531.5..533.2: 0.8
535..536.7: 2.4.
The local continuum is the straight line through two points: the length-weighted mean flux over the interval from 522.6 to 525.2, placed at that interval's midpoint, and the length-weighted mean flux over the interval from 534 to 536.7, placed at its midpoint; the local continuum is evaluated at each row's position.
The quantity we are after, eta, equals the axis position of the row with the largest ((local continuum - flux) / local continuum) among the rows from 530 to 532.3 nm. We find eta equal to 532.146 nm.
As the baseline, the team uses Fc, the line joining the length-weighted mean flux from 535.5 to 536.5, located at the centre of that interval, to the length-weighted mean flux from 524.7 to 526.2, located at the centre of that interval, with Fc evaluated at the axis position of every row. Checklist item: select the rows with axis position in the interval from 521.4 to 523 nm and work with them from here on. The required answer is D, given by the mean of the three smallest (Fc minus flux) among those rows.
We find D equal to -1.0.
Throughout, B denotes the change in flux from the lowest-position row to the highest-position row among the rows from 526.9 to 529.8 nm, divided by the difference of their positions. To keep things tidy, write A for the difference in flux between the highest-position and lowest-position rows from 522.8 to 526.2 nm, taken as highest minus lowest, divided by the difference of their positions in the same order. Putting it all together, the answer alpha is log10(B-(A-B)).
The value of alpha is 0.19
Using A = 1.3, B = 1.4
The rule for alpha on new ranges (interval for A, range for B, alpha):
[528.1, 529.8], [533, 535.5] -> -0.57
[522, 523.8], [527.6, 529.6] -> 0.34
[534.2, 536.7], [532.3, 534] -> -0.07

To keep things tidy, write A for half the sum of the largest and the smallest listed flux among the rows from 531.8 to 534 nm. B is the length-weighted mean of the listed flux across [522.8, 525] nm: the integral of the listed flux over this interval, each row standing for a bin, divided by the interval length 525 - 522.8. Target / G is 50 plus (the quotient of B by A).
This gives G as 50.97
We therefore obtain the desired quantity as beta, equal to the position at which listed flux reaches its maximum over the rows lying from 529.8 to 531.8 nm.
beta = 531.167 nm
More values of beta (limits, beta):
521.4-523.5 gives 522.433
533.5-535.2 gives 534.849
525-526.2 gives 525.570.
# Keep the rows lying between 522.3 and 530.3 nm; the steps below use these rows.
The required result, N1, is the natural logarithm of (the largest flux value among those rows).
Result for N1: 3.10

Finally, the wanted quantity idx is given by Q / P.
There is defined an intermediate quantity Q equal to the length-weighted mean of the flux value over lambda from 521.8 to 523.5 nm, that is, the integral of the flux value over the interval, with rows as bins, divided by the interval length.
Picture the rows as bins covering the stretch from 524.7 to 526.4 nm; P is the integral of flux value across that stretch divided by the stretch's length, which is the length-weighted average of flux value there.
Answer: 0.98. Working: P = 20.1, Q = 19.7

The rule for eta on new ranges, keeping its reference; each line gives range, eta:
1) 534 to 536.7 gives 534.110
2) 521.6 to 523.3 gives 522.915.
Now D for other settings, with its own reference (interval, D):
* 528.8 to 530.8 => -0.7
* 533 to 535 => 0.0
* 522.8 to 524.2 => 0.1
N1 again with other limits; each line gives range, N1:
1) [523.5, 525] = 3.03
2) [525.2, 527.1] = 3.10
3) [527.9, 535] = 3.19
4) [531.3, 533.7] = 3.10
